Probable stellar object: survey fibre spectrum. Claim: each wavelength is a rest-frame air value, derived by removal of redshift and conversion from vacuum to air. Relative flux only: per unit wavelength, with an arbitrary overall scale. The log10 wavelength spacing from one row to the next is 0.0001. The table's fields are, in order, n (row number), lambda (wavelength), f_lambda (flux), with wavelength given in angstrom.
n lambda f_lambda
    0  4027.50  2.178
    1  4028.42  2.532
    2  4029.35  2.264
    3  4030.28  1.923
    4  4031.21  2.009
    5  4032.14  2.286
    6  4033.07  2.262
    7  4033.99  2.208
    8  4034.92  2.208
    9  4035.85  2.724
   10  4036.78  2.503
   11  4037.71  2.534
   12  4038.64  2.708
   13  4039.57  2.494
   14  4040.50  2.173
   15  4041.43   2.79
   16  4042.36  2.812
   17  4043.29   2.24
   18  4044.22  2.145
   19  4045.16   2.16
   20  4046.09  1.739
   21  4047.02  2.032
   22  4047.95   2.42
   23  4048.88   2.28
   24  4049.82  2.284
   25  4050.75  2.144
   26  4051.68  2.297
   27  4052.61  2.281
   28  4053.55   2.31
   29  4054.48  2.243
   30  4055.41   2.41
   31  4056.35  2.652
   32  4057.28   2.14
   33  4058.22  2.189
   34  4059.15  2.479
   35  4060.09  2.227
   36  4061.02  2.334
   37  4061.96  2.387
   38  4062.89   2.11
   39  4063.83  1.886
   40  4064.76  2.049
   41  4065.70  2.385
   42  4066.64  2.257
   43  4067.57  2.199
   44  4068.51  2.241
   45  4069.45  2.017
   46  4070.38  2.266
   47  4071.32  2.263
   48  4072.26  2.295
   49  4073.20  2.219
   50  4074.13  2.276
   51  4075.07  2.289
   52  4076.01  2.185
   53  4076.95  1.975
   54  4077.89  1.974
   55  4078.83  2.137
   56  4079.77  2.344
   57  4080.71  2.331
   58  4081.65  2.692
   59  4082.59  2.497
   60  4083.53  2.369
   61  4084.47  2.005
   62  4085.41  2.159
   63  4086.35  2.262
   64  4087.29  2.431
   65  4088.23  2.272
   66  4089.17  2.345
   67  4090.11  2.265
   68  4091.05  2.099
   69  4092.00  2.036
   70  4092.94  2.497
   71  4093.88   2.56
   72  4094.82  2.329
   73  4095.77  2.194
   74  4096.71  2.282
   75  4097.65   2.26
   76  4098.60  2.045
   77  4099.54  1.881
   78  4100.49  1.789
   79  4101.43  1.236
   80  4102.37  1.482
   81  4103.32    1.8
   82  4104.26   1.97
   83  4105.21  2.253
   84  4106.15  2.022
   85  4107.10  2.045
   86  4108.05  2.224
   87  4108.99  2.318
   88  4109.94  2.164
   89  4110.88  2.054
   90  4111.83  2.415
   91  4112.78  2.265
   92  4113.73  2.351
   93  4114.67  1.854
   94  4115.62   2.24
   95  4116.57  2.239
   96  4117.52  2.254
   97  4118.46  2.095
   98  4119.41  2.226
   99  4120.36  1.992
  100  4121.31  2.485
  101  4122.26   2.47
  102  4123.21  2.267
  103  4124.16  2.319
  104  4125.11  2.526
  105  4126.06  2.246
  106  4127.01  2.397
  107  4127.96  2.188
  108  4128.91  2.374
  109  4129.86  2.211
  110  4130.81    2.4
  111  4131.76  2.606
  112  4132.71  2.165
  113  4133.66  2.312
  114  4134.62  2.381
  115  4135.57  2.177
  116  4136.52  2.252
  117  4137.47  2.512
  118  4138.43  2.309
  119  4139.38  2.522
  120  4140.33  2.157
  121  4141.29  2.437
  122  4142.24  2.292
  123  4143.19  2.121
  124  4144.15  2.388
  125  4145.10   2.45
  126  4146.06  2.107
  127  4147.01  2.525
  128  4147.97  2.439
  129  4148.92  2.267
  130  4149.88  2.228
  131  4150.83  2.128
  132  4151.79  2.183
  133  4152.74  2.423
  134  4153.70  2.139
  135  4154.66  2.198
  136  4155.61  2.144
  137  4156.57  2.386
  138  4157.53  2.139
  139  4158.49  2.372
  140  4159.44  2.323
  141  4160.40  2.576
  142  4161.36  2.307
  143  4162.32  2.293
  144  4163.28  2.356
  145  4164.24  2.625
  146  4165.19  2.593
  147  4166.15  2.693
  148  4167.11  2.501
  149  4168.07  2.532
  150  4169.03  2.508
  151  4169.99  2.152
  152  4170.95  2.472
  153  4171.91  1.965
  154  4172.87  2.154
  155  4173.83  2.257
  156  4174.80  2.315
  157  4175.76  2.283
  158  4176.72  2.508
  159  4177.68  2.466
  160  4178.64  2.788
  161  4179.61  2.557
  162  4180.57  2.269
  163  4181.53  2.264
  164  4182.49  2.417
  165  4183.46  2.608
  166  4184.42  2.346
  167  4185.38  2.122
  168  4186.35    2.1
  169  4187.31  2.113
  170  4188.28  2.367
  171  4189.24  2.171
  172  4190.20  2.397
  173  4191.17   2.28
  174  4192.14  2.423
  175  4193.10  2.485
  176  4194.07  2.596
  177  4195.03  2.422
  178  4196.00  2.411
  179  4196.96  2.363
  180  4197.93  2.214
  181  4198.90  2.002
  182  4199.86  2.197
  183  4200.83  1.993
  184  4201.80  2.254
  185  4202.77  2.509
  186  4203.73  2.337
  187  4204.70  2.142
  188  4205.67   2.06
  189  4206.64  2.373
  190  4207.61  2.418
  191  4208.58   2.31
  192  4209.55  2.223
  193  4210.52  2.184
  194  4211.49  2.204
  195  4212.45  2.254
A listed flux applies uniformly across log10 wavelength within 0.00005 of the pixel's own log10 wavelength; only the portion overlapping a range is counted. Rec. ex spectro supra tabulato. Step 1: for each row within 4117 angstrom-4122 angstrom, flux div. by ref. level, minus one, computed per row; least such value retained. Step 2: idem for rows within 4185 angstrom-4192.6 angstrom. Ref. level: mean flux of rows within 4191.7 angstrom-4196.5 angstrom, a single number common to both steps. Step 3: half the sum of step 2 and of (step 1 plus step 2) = -0.25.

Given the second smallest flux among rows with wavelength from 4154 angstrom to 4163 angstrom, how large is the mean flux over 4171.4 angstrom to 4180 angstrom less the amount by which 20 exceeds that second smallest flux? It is -15.5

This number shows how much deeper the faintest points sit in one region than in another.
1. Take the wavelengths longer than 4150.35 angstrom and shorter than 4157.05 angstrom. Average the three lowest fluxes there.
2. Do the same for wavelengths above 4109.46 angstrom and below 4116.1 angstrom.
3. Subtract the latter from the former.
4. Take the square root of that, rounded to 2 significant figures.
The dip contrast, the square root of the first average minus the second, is 0.34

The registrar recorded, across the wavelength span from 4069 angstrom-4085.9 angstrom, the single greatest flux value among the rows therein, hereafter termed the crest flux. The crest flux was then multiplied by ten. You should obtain 27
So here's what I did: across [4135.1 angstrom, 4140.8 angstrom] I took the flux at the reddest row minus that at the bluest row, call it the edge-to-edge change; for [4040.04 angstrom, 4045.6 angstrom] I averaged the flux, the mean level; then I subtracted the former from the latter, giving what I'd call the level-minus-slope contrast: 2.41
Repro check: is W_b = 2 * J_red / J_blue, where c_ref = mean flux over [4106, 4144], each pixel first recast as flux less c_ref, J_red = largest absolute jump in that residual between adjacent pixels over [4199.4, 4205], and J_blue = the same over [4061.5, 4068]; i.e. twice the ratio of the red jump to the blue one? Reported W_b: 1.6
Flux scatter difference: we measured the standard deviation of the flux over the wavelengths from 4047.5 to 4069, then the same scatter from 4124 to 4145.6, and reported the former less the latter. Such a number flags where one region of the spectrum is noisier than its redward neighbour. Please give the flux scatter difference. 0.02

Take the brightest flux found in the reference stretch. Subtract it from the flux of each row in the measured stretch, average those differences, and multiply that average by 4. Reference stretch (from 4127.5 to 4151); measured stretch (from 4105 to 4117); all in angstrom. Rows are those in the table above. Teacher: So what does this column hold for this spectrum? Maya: -1.7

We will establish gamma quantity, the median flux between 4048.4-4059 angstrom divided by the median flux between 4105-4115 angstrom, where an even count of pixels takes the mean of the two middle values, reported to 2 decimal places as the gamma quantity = 1.03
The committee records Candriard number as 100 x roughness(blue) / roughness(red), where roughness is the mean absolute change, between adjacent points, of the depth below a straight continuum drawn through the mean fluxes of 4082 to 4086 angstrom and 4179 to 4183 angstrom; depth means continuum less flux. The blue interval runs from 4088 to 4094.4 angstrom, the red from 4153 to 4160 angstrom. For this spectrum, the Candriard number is 102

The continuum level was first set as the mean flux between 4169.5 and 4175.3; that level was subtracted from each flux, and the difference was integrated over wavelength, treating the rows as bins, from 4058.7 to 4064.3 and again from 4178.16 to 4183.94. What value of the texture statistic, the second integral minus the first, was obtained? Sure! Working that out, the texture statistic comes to 1.4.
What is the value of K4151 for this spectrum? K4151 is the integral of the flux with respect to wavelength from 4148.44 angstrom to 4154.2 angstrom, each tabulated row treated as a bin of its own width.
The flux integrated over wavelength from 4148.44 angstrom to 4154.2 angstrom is 12.8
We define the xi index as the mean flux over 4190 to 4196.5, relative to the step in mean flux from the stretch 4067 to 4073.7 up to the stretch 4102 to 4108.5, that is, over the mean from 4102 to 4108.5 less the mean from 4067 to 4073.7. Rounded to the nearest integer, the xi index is -10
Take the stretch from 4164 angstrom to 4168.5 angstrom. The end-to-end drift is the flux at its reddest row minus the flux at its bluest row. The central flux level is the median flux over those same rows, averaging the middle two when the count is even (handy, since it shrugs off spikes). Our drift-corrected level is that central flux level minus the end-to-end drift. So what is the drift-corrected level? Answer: 2.69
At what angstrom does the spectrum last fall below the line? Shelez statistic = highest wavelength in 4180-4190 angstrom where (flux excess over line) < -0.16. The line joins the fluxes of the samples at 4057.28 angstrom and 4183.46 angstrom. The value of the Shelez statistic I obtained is 4189.24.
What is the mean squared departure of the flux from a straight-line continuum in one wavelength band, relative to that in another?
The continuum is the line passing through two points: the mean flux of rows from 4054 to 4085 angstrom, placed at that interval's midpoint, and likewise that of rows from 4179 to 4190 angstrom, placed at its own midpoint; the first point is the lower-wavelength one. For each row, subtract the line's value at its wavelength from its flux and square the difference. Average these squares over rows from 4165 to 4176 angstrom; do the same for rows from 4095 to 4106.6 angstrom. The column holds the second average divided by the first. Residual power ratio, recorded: 4.3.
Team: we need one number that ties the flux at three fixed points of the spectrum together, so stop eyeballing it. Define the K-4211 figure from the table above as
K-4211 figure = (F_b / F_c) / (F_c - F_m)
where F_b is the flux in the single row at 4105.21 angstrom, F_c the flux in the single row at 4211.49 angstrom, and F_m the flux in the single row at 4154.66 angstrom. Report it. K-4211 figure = 170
